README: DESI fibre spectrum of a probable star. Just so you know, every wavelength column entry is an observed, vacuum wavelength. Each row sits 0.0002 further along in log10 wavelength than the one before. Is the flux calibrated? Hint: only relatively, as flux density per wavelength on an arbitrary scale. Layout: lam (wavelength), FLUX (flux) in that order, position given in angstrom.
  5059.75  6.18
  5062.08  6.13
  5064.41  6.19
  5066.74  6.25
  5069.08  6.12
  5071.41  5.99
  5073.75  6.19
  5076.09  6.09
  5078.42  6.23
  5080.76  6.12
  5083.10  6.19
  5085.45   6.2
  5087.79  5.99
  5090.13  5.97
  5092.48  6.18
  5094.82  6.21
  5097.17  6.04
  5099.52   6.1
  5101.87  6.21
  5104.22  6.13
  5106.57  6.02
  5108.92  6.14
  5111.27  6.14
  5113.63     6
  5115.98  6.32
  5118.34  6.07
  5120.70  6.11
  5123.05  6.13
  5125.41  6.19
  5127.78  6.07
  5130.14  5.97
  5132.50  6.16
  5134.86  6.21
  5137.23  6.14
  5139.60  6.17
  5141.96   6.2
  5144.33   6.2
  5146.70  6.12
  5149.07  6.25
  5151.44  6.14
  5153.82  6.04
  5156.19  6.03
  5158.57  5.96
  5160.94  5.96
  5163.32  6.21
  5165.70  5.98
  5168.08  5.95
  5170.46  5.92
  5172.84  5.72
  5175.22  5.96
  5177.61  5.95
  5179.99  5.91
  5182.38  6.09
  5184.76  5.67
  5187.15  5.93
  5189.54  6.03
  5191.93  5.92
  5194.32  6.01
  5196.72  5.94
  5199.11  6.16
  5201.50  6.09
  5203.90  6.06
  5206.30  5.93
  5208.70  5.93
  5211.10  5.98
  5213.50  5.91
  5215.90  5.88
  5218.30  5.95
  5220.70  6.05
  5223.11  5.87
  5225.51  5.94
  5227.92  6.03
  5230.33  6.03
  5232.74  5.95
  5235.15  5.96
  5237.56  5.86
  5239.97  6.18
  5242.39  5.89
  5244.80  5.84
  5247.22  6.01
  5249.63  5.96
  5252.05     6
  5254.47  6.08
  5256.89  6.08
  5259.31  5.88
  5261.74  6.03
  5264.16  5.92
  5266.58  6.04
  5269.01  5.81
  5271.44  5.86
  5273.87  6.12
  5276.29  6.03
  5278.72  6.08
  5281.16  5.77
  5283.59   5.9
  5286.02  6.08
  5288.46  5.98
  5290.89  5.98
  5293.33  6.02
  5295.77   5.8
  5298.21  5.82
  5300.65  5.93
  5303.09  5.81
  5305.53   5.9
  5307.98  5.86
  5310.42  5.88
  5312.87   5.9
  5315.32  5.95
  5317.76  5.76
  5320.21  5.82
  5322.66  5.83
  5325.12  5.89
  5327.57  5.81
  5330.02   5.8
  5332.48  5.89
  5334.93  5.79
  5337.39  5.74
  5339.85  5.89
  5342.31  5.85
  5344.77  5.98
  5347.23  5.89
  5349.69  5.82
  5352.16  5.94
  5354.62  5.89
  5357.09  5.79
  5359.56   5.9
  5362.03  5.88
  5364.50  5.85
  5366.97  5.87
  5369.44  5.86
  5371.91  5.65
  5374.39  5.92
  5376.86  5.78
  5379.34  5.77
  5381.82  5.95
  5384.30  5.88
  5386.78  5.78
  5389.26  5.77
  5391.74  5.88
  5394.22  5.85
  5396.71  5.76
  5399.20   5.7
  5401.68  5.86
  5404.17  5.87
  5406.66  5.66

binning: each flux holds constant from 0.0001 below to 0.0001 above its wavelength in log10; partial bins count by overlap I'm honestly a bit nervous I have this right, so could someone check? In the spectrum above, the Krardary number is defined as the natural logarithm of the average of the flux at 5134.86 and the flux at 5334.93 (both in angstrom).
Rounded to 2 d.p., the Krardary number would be 1.79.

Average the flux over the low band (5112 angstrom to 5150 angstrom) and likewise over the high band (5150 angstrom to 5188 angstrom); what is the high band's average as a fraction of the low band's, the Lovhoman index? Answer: 0.971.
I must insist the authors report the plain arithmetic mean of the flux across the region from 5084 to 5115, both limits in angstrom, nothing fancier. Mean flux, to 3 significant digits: 6.10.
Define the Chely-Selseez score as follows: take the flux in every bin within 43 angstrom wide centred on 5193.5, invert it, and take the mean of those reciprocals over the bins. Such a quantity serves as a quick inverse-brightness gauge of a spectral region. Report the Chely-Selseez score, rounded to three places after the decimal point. 0.168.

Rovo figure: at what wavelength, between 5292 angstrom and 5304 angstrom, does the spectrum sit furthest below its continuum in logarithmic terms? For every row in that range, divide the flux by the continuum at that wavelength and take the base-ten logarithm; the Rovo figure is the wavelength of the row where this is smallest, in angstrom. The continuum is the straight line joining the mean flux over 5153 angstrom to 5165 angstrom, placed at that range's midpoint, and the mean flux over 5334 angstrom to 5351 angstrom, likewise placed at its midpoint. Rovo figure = 5295.77 angstrom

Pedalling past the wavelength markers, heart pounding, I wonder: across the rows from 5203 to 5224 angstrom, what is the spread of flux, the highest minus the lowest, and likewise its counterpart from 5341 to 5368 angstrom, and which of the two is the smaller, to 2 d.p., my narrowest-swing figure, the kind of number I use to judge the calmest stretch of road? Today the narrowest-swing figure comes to 0.19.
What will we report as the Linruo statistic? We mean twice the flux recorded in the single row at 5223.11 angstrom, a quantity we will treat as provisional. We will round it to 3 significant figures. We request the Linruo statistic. 11.7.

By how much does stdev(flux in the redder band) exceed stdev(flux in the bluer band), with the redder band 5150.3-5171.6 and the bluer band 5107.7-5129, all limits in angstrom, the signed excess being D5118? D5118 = 0.007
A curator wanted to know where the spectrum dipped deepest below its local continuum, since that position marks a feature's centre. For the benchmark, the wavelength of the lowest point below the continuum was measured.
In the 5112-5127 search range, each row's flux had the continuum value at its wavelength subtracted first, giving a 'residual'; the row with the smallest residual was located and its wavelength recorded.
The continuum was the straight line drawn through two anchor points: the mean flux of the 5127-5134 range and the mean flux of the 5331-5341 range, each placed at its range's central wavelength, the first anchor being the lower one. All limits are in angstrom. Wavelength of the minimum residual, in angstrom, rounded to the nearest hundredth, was 5113.63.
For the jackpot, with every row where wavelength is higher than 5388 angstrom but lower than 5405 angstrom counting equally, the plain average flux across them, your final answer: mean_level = 5.81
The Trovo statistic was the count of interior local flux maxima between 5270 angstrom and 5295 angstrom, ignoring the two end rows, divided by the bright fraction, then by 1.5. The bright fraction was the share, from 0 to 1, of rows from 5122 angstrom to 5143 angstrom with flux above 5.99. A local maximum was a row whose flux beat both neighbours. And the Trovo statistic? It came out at 2.25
